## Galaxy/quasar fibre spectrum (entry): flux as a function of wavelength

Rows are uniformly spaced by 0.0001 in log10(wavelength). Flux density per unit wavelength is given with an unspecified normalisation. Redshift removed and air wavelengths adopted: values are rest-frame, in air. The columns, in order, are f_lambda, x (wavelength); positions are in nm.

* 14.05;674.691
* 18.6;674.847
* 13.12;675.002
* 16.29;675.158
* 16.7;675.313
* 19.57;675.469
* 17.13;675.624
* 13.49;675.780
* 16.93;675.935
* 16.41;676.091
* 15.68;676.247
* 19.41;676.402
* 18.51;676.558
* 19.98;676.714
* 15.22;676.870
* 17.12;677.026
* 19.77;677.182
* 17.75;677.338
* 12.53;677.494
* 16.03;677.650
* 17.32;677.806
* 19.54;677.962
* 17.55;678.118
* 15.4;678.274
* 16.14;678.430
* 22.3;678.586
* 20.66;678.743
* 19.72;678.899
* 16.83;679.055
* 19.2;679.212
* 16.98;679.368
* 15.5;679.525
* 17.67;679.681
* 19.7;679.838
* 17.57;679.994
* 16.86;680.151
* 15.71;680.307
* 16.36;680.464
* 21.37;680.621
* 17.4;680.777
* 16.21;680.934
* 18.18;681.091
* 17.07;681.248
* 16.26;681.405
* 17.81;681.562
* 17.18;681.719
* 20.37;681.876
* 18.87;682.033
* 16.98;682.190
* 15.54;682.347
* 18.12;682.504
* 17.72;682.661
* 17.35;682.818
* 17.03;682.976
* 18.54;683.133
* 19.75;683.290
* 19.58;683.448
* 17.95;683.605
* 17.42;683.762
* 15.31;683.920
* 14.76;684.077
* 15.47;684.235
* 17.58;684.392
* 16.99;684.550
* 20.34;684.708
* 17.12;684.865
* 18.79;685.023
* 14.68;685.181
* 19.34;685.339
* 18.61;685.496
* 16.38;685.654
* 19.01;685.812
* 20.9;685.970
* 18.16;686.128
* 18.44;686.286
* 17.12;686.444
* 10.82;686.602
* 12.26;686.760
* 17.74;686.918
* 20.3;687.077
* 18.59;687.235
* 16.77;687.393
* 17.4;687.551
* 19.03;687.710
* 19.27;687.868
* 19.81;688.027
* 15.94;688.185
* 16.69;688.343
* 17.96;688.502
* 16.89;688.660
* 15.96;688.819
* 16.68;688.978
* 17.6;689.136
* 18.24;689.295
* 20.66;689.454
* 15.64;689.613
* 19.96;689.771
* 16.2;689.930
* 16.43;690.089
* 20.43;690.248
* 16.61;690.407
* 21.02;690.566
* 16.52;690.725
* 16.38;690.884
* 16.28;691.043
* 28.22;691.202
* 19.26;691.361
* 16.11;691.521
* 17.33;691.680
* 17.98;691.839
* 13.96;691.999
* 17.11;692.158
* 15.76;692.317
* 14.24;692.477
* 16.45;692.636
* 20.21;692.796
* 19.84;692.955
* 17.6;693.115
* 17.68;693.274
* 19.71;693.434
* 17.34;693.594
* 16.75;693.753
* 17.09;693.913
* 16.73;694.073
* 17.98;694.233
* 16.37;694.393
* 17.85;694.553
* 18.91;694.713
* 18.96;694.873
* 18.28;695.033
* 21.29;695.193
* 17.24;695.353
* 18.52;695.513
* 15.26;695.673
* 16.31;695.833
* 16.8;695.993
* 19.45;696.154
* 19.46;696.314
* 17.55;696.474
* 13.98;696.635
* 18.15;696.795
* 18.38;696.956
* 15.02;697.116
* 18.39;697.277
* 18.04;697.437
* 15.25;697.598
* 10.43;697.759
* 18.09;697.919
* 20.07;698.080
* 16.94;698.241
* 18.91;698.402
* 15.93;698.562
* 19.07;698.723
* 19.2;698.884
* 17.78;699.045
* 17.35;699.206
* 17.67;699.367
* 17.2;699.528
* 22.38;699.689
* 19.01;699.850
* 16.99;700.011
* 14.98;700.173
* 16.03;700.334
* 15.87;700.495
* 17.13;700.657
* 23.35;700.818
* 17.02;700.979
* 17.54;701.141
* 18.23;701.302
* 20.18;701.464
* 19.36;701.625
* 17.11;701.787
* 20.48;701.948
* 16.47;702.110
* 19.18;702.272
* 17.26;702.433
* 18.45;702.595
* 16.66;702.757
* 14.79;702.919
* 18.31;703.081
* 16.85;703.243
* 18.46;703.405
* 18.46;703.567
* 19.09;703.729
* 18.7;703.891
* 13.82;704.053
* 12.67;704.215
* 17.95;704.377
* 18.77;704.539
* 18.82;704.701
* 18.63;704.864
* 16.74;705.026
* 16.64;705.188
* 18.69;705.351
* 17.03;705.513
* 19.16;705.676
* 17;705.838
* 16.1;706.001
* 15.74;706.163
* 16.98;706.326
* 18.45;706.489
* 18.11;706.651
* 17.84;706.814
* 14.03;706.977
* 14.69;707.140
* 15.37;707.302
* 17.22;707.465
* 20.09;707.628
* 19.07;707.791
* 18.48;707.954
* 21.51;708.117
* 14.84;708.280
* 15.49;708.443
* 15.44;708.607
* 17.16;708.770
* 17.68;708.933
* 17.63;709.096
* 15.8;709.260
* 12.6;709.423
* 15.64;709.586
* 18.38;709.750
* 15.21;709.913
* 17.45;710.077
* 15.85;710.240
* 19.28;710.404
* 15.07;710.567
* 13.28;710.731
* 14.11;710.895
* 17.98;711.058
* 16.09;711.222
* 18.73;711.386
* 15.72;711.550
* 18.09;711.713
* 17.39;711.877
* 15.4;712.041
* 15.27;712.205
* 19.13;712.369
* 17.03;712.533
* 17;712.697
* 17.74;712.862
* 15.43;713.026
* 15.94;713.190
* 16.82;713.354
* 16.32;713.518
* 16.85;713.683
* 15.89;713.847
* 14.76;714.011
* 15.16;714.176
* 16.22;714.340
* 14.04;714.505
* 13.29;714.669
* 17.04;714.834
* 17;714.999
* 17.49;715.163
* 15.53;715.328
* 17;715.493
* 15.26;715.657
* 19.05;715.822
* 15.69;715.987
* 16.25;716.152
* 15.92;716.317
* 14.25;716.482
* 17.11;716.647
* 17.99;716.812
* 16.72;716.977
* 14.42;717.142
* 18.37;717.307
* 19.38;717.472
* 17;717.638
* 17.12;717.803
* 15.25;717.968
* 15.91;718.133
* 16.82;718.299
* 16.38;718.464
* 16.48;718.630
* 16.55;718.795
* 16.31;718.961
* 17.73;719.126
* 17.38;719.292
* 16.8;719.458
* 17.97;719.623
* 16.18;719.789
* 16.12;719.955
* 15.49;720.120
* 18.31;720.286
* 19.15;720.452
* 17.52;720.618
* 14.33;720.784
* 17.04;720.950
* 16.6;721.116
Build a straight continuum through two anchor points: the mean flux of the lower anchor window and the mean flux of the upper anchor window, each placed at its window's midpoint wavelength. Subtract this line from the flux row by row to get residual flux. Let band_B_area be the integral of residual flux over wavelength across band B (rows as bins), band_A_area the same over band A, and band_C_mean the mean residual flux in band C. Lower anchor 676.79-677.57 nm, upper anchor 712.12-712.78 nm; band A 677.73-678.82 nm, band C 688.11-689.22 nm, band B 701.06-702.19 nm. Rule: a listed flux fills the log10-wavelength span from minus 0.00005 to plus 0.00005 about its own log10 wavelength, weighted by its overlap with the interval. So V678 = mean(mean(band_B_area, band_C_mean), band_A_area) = 1.53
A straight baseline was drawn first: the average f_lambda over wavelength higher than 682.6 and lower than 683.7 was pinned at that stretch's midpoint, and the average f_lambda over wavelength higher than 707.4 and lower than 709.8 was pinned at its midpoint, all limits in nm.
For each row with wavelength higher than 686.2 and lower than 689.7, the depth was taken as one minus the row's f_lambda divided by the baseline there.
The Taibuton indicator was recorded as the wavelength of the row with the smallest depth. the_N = 689.454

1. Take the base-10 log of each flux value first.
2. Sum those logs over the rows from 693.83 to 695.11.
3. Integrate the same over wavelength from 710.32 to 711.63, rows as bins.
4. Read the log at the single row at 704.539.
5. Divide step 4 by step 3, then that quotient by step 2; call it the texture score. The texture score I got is 0.0805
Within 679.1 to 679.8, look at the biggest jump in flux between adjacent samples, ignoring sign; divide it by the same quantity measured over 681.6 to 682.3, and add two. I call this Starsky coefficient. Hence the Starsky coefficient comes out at 2.7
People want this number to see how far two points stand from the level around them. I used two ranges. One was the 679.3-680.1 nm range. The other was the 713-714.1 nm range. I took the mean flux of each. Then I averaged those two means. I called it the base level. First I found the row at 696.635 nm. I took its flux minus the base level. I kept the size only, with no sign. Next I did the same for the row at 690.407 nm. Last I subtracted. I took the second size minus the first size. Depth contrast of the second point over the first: -2.6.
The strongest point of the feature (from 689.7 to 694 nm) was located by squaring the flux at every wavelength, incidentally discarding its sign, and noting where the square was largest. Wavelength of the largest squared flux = 691.202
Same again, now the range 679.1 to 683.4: 680.621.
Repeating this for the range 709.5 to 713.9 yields 710.404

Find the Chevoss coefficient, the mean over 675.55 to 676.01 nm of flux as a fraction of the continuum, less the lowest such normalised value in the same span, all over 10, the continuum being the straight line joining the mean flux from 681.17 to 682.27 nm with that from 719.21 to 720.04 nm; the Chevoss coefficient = 0.013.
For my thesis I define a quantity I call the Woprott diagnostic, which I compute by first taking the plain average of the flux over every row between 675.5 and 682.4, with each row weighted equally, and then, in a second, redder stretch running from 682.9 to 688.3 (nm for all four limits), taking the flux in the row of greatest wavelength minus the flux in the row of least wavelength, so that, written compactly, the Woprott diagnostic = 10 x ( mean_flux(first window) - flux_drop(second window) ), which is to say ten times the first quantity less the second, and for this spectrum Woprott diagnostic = 186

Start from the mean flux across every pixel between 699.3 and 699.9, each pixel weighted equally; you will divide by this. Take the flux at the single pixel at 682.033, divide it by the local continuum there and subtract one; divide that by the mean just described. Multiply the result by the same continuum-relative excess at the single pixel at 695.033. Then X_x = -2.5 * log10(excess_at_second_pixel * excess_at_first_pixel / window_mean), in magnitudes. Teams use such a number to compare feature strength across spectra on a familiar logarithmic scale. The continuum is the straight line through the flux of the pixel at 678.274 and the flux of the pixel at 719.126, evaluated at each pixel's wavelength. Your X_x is 7.2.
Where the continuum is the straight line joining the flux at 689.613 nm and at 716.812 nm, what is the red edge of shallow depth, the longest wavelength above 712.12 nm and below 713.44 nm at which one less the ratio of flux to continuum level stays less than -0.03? 712.369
